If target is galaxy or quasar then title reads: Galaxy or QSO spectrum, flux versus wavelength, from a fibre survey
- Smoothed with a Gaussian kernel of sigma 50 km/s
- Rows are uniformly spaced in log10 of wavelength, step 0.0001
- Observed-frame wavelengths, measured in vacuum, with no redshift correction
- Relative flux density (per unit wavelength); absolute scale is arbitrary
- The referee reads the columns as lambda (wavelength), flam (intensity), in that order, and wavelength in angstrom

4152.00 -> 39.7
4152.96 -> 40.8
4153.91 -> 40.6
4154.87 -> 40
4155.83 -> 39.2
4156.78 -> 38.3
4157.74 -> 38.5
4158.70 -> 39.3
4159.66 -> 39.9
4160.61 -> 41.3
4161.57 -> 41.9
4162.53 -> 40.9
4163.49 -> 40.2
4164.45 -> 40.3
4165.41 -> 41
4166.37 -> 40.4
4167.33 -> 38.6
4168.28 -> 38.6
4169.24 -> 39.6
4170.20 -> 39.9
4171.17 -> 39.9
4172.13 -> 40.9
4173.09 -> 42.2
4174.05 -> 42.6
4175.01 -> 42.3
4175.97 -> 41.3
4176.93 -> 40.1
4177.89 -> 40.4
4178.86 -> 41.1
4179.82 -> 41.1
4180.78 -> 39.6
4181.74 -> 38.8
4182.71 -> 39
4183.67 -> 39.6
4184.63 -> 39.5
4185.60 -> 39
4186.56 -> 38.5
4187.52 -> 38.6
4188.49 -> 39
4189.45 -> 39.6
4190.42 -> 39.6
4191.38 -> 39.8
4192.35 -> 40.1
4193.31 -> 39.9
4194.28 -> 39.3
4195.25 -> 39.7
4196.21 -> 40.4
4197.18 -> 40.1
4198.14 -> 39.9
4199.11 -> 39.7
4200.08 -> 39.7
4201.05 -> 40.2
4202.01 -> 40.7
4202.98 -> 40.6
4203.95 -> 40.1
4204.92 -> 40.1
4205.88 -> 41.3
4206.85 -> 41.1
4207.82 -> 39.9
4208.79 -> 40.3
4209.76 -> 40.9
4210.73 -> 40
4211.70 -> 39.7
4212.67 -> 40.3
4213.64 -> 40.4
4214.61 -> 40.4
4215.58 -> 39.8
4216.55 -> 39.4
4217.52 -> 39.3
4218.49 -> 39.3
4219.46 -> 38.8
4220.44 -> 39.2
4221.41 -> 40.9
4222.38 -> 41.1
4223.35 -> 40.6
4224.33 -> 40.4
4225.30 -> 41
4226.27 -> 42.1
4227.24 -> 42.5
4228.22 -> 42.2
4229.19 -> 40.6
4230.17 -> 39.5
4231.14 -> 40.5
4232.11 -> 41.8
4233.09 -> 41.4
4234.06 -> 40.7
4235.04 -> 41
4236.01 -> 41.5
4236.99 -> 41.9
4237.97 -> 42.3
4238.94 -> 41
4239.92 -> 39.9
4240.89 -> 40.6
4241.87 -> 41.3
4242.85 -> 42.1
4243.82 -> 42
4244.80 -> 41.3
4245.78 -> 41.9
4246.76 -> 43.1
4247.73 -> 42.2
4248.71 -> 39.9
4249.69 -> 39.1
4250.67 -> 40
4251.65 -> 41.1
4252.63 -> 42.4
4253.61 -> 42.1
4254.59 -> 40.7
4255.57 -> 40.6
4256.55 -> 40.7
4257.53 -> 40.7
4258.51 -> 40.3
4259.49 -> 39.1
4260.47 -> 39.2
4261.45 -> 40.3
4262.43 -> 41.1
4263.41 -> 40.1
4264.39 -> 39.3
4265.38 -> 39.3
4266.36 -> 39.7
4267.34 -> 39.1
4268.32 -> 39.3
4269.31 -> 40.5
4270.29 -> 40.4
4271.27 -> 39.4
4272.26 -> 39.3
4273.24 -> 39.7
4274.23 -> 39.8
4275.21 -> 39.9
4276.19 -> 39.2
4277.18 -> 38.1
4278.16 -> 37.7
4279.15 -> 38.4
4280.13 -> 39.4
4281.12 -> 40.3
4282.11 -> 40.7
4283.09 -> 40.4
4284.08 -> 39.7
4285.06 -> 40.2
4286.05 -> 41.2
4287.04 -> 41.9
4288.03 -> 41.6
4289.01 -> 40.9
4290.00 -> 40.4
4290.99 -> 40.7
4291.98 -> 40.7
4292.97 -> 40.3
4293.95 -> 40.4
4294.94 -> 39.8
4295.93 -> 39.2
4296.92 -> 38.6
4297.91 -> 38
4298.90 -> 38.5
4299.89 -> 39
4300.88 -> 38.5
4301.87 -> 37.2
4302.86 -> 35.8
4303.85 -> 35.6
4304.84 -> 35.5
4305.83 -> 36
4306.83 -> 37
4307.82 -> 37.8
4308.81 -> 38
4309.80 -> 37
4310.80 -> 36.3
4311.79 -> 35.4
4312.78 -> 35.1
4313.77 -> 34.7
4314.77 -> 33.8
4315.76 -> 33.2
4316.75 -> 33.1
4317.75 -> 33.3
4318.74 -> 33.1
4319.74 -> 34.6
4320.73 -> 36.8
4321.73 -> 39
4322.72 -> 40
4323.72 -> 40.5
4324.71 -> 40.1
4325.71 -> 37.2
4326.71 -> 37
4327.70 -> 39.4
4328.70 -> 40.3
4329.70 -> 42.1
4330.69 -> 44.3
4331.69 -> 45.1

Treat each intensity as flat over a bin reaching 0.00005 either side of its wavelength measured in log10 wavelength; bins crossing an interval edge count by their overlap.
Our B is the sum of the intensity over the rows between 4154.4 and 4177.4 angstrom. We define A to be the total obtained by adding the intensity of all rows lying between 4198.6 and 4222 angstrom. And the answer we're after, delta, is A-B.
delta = -5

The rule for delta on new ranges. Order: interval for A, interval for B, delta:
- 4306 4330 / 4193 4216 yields -80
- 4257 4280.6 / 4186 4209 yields -9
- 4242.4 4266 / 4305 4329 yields 100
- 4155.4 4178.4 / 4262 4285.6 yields 17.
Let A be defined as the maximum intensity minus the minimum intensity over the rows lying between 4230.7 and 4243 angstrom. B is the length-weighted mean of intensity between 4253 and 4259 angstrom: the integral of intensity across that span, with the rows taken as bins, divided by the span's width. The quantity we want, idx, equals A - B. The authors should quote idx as -38.5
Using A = 2.4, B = 40.88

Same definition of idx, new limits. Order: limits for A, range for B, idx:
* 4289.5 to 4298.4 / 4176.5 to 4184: -37.3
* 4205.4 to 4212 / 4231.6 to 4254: -39.7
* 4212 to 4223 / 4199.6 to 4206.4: -38.1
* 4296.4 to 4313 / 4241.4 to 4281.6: -36.3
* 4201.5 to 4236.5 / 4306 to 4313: -33.0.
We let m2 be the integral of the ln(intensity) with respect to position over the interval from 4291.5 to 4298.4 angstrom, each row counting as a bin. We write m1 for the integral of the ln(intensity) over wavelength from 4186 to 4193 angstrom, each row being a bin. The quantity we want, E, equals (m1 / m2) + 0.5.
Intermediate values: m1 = 25.7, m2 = 25.4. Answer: 1.51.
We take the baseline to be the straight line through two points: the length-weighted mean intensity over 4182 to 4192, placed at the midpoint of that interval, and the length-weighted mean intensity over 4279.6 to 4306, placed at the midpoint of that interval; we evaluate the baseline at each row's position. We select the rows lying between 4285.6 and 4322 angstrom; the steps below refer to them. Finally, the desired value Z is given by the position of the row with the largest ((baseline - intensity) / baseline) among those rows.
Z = 4318.74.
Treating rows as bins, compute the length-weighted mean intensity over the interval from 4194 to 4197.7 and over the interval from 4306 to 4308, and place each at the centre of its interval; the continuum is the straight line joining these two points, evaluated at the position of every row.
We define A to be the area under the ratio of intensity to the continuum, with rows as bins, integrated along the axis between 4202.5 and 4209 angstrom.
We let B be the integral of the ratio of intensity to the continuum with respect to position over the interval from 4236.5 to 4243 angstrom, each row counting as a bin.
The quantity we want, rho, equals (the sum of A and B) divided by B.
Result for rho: 1.96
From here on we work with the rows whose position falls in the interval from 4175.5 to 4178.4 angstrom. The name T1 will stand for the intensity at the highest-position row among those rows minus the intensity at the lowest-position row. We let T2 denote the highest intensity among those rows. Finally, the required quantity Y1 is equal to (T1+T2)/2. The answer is 20.2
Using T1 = -0.9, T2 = 41.3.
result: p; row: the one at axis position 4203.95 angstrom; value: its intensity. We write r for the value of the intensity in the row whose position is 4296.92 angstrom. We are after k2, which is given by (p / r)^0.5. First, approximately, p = 40.1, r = 38.6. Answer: 1.02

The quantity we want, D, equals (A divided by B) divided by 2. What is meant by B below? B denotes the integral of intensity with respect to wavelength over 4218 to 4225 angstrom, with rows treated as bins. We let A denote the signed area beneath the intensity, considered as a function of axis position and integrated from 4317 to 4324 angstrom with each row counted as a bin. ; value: 0.455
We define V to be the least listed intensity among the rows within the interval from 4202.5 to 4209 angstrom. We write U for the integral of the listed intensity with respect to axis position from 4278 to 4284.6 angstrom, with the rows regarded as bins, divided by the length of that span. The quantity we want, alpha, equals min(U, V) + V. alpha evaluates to 79.5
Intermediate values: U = 39.6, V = 39.9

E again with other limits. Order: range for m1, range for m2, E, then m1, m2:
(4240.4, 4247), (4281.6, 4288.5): 1.46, 24.6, 25.6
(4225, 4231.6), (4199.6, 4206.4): 1.48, 24.5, 25.2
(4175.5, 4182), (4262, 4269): 1.43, 24.1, 25.8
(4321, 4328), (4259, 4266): 1.49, 25.6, 25.8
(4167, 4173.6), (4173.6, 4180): 1.52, 24.4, 23.8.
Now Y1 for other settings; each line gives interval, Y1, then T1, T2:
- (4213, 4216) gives 19.9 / -0.6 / 40.4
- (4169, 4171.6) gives 20.1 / 0.3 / 39.9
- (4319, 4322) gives 21.7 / 4.4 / 39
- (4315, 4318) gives 16.7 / 0.1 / 33.3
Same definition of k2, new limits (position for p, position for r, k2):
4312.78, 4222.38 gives 0.92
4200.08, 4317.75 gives 1.09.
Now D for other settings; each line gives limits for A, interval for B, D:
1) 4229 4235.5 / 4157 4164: 0.471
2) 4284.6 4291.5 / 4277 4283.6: 0.544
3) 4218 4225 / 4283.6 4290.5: 0.497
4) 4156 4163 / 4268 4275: 0.503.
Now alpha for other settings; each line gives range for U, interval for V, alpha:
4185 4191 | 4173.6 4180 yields 79.2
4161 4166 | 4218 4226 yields 77.6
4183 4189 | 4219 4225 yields 77.6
